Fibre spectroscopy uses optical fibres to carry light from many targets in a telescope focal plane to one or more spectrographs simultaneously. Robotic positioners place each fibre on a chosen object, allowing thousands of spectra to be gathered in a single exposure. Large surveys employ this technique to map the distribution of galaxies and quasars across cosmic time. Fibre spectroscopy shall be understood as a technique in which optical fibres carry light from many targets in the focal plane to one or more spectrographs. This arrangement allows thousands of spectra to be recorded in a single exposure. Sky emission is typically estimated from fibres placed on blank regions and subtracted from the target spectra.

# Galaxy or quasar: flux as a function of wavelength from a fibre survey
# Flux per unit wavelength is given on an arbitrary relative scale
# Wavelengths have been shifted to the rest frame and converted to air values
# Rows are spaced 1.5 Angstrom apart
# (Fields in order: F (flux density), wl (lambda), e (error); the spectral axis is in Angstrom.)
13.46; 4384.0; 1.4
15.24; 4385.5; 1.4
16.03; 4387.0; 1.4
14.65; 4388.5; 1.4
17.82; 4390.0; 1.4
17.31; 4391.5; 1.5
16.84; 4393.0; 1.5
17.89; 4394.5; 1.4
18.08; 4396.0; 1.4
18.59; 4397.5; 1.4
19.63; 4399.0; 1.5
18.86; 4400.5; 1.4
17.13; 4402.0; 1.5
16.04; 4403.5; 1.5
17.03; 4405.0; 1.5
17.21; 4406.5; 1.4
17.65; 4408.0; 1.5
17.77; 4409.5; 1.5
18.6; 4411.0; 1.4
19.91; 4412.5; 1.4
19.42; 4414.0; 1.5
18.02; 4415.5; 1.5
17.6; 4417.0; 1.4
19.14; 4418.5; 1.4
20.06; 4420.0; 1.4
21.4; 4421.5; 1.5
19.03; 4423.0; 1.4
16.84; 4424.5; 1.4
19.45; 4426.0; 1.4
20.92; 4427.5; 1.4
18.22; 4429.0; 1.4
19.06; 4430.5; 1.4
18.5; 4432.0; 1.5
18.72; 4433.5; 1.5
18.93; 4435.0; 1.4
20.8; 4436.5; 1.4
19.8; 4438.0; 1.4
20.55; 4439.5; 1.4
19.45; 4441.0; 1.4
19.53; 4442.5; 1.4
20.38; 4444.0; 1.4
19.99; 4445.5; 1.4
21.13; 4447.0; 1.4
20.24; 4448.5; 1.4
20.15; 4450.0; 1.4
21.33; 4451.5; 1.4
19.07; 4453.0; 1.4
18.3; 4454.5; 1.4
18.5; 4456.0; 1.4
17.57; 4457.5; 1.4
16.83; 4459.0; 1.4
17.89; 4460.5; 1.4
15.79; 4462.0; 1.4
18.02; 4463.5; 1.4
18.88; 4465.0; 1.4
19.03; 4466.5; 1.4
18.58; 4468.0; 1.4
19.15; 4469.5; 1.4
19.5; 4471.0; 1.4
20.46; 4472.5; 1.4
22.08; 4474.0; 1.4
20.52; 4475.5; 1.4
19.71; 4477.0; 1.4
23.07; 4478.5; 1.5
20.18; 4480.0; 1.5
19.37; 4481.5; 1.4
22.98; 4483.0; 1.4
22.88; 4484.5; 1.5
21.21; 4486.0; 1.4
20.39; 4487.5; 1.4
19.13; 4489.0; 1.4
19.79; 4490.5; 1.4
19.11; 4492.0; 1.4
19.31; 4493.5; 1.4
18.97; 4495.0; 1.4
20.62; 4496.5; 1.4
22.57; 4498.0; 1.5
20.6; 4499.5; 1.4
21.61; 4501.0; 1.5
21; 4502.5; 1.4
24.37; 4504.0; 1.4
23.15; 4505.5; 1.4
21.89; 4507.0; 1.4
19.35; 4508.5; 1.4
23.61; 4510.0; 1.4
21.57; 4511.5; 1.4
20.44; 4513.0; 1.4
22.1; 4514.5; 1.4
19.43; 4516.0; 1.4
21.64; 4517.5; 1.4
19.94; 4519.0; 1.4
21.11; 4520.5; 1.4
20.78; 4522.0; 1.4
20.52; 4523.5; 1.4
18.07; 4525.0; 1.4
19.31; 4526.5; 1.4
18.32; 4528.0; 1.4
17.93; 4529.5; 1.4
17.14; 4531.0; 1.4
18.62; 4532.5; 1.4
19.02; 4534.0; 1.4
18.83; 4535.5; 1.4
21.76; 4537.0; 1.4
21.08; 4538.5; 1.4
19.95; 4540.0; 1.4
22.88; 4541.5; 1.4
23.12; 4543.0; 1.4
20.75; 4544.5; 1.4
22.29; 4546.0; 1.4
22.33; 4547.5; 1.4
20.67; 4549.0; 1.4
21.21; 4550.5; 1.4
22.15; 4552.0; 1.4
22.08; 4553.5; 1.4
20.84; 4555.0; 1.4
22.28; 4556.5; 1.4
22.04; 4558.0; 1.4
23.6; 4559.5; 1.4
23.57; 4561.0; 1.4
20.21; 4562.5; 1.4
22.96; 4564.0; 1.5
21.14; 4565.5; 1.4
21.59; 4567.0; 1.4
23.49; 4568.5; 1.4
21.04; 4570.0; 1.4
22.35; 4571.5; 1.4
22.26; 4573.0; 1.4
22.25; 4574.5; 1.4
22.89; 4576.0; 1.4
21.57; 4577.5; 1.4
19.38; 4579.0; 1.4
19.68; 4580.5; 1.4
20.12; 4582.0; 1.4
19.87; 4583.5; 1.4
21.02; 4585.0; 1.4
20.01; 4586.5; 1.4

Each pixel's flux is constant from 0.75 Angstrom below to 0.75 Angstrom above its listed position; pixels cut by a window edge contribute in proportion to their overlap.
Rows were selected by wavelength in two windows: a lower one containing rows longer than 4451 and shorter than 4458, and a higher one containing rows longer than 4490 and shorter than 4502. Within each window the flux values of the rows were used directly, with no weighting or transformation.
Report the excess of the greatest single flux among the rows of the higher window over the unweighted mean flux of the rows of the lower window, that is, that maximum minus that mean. 4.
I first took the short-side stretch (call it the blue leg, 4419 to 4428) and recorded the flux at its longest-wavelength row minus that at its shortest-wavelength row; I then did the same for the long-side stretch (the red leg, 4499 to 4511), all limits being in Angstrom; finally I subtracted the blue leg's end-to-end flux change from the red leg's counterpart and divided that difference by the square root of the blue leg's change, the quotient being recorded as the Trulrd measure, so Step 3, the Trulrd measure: 2.3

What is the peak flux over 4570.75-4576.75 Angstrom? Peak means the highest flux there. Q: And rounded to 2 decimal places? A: 22.89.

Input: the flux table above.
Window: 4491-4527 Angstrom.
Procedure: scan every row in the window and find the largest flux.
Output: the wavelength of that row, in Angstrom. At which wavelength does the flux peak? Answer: 4504.0 Angstrom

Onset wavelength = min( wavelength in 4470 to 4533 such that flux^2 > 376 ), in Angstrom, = 4471.0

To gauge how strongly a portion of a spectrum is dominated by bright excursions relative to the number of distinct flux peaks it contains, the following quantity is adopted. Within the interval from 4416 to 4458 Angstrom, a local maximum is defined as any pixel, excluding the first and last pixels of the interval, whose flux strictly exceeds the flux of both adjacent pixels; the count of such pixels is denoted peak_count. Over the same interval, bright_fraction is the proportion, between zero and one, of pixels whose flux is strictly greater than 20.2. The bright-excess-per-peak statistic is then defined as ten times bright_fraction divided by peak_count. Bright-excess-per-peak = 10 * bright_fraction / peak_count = 0.3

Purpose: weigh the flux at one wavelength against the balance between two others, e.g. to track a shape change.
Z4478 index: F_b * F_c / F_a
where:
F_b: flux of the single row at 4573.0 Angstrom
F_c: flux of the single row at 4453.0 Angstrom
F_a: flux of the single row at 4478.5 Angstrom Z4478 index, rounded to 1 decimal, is 18.4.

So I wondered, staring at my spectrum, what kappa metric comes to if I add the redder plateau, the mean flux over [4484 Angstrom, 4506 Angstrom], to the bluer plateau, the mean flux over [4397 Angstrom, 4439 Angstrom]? 39.7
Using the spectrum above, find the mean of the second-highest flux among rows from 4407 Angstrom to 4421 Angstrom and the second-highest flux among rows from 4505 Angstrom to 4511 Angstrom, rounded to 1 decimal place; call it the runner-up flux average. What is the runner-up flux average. 21.5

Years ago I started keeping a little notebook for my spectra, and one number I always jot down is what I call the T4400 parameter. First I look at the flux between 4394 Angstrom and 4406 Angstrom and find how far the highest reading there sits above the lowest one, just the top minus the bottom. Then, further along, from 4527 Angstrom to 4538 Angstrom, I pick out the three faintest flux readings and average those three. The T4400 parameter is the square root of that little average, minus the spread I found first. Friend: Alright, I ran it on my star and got 0.6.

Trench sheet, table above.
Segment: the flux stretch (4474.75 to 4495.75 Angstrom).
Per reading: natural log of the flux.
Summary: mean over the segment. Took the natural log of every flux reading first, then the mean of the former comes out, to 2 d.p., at 3.02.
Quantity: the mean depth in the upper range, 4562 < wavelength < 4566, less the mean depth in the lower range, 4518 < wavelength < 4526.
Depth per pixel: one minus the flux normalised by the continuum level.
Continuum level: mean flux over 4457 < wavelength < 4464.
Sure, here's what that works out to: -0.08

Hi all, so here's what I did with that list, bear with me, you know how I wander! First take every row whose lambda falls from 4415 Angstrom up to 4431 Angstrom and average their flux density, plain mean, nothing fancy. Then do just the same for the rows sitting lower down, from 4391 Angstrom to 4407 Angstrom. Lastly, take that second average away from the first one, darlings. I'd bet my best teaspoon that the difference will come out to 1.4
